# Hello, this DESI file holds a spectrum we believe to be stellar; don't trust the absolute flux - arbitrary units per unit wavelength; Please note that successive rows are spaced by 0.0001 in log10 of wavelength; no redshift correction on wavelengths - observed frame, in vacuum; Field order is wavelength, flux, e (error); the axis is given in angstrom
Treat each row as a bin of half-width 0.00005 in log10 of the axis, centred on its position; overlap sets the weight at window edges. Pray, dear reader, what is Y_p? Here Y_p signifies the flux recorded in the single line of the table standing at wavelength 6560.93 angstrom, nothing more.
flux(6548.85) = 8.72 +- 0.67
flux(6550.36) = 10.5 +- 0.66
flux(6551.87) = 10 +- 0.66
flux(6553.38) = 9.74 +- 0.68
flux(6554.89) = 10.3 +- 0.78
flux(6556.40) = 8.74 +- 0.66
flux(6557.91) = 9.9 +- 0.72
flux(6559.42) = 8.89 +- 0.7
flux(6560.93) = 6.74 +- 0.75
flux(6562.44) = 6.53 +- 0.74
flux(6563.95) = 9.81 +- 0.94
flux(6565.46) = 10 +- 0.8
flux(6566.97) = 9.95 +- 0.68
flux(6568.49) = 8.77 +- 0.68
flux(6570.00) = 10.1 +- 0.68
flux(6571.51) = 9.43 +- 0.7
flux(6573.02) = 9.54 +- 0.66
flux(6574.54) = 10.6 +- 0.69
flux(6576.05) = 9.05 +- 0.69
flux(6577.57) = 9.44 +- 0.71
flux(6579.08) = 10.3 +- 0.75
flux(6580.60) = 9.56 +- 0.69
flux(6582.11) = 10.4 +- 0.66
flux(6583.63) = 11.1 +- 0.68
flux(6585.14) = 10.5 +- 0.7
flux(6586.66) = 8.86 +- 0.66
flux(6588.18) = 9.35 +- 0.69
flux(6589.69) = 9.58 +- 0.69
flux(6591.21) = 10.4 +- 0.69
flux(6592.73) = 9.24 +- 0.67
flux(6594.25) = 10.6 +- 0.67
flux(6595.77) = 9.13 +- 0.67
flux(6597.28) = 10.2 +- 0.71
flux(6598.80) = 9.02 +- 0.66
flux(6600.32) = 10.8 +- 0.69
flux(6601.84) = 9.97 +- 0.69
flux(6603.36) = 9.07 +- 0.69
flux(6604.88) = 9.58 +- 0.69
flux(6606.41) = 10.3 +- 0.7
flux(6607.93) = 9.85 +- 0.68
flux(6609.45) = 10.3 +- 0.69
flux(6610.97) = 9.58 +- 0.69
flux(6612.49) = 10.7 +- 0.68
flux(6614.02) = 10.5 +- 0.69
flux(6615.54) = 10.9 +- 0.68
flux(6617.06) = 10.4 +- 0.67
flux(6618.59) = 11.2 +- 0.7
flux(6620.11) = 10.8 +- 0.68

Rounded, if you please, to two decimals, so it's 6.74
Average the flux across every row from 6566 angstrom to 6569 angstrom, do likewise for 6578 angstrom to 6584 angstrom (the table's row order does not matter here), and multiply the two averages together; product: 97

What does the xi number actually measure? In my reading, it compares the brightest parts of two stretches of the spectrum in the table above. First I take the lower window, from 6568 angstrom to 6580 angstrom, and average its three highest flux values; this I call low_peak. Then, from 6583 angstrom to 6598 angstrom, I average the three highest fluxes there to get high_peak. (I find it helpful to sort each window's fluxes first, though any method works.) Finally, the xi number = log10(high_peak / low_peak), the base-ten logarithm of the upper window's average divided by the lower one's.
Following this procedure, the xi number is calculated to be 0.0165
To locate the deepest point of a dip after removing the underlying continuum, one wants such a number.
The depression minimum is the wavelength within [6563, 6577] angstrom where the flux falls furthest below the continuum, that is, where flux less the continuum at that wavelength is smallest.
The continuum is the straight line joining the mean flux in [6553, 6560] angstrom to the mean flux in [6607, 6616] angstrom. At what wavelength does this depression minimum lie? 6568.49 angstrom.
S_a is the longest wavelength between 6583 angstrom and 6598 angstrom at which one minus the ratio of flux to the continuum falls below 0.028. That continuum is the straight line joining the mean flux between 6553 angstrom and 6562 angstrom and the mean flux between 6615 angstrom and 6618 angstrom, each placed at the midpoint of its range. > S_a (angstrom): 6597.28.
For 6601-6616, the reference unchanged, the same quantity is 6615.54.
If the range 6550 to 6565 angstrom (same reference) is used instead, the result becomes 6563.95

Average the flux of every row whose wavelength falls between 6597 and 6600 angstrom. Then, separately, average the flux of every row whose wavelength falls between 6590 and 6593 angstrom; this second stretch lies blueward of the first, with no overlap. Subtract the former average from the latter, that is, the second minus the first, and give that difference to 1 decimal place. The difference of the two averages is 0.2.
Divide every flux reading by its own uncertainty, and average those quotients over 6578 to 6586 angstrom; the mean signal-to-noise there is 14.9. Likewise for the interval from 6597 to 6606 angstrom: 14.2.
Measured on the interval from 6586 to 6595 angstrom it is 14.3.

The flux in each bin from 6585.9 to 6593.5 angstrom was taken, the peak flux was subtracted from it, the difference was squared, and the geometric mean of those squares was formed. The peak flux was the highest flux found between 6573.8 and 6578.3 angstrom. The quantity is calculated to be 0.82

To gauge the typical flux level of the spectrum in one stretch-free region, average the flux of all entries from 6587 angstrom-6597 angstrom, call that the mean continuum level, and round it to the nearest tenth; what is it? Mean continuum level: 9.7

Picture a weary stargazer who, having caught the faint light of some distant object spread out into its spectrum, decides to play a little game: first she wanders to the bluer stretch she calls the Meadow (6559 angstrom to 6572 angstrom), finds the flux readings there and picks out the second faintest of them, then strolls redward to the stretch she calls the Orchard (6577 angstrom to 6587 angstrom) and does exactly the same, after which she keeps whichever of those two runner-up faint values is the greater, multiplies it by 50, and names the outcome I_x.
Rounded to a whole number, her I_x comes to 472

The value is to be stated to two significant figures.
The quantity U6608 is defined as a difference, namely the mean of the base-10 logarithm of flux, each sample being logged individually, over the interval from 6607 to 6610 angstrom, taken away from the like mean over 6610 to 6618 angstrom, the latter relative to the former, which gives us 0.014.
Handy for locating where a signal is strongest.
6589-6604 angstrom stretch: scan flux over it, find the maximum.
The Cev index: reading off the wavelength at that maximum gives 6600.32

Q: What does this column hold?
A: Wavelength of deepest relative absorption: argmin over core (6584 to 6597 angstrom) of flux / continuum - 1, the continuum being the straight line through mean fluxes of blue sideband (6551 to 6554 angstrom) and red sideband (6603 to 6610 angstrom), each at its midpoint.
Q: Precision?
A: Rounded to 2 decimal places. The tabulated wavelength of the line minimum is 6586.66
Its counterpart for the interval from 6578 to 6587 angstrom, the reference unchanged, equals 6586.66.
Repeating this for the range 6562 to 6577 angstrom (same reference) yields 6562.44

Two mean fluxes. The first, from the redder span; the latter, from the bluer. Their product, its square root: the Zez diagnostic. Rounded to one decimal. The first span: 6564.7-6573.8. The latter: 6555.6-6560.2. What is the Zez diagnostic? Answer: 9.4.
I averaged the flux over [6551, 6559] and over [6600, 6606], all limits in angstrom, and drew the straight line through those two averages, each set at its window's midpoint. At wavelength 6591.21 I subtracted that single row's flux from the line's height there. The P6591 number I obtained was -0.6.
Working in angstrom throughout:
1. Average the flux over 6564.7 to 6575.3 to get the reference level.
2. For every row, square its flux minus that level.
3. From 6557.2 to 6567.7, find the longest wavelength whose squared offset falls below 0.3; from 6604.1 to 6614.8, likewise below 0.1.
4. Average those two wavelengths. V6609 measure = 6589.0 angstrom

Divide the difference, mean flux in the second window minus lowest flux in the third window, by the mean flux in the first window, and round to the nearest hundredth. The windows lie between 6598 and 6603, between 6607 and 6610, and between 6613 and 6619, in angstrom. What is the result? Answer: -0.03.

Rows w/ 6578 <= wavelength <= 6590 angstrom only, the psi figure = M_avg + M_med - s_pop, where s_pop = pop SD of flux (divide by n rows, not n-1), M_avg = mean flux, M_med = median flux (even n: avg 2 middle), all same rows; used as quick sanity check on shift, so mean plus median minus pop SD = 19.2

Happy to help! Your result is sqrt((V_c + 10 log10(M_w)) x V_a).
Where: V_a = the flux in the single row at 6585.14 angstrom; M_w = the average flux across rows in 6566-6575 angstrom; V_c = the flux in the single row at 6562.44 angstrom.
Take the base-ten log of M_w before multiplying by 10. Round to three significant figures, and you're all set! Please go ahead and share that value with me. 13.1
